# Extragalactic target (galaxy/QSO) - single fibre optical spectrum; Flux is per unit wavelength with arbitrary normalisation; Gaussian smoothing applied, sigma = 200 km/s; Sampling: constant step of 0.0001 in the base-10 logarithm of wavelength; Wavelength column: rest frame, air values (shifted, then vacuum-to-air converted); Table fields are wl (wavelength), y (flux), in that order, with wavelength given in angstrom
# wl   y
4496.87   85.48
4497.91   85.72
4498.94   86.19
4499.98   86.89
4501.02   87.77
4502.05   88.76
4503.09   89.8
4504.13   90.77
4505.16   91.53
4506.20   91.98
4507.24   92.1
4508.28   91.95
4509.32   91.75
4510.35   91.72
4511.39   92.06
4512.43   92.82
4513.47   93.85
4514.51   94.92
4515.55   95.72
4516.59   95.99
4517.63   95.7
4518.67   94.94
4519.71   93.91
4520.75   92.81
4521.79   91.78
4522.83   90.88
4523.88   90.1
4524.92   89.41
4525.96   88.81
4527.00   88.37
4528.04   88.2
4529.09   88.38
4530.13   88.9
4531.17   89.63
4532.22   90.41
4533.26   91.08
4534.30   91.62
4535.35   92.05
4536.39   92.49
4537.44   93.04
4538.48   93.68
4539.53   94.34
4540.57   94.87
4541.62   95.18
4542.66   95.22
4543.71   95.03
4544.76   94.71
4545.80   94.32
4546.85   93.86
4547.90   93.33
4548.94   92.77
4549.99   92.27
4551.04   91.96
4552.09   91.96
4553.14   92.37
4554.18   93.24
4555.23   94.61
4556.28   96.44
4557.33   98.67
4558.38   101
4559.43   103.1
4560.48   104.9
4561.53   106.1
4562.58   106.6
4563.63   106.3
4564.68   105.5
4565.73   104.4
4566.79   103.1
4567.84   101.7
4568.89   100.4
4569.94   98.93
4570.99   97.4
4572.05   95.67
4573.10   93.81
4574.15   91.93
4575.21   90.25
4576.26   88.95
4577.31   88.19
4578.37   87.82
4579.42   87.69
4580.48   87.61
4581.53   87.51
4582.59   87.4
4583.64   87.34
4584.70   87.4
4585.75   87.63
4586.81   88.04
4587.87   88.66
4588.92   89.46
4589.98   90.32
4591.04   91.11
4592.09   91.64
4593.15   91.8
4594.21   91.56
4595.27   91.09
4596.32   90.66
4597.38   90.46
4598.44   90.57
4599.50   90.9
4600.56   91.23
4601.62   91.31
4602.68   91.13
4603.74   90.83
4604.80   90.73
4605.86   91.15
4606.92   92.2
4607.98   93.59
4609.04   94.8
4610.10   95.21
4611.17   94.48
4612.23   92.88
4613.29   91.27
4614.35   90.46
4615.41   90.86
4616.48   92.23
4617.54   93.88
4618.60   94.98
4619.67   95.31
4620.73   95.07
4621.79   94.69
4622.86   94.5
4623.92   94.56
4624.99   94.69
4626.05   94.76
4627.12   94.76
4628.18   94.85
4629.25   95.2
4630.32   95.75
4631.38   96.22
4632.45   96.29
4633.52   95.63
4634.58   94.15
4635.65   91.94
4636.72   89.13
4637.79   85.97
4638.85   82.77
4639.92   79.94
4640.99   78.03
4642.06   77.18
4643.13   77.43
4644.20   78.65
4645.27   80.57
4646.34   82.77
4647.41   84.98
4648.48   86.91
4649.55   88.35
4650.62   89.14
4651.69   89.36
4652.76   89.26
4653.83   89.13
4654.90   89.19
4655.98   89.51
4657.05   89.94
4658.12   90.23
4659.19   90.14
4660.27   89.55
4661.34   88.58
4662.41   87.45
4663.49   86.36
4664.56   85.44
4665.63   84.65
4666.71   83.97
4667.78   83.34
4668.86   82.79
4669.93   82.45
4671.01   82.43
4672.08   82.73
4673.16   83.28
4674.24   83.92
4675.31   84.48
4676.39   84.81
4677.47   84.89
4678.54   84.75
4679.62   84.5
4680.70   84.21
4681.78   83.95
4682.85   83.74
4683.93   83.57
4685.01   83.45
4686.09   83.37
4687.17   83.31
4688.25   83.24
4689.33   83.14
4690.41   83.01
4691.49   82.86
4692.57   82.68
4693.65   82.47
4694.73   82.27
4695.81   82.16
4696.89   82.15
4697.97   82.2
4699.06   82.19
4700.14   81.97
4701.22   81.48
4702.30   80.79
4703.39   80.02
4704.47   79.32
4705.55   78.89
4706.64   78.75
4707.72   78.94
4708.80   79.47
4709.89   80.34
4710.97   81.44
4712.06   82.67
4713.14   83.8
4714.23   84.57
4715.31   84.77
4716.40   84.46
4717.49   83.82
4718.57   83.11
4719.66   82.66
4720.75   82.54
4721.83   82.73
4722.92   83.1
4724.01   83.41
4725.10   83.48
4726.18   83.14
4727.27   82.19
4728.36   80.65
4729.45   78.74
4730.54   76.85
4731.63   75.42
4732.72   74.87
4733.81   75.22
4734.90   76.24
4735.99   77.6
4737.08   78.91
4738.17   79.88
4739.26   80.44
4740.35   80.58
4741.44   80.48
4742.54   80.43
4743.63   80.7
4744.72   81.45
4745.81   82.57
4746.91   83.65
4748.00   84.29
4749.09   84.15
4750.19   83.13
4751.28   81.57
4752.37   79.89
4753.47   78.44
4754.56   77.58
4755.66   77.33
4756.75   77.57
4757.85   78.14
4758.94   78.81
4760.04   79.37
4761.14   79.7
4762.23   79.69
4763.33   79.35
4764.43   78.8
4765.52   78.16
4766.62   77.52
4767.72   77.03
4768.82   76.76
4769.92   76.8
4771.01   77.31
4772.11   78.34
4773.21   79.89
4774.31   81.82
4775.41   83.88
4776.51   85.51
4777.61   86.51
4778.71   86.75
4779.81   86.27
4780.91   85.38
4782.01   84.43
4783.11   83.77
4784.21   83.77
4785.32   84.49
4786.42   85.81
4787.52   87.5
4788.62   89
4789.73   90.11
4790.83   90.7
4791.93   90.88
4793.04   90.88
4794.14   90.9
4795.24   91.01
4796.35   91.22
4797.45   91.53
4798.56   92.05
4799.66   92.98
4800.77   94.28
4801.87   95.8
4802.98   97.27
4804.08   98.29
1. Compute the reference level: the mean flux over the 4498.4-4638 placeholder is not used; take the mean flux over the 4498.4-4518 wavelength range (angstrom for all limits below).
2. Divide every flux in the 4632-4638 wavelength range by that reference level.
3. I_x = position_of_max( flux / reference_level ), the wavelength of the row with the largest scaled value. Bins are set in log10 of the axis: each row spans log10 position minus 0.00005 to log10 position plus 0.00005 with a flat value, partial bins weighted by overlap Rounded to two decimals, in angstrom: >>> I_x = 4632.45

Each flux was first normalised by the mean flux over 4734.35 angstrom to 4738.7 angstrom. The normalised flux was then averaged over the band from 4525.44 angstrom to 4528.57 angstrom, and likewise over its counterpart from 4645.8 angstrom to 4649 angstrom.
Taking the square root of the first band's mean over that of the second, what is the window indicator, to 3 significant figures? 1.02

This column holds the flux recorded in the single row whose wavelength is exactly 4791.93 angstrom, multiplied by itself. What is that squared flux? 8259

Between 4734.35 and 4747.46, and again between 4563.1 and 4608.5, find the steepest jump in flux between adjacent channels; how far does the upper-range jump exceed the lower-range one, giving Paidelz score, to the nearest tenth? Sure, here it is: -0.5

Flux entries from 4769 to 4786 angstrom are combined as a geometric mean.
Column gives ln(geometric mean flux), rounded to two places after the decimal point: 4.42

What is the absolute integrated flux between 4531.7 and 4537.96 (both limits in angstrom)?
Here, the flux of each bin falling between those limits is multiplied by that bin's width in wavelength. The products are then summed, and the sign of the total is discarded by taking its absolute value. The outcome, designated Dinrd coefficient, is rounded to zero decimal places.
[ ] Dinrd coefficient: 575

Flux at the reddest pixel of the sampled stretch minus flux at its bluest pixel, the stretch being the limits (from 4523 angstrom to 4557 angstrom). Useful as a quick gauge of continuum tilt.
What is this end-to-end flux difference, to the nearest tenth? 6.3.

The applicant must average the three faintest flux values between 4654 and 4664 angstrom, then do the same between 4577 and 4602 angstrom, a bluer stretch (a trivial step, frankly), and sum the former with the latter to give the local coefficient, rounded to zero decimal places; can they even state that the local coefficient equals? 175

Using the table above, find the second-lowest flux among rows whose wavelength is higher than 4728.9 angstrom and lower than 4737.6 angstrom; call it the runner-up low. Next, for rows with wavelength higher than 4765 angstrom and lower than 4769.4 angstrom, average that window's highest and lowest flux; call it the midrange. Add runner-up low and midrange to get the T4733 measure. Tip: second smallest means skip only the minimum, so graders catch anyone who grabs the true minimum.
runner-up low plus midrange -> 153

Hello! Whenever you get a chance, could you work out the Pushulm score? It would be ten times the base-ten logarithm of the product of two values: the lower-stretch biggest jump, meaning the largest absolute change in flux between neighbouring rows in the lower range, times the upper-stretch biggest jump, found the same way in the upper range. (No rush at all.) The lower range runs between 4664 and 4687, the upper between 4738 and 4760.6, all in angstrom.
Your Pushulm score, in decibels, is 1.2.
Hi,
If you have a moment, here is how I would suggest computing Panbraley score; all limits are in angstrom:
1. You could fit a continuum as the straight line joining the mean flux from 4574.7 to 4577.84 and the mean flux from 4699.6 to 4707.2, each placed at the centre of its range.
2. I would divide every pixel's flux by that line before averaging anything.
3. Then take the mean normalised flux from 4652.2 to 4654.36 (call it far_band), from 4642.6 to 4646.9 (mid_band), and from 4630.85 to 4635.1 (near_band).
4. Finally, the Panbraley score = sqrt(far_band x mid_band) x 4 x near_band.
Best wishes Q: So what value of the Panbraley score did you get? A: 4.51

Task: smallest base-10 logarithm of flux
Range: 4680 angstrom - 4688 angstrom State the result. 1.92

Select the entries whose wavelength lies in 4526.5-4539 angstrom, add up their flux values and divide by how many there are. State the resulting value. 91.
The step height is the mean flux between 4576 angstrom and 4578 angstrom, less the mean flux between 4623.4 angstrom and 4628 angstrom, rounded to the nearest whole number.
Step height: -6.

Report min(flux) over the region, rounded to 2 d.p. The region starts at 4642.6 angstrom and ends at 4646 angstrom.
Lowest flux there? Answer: 77.43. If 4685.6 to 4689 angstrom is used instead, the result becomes 83.24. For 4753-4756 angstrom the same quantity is 77.33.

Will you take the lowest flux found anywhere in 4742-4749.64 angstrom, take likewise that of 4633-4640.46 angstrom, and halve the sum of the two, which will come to 80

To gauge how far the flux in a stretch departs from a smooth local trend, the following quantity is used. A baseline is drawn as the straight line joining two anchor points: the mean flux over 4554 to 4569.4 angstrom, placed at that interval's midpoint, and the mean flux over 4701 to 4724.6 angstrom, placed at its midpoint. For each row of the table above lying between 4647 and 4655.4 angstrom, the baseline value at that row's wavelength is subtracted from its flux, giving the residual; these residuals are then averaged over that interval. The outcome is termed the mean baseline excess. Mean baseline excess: -1.7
